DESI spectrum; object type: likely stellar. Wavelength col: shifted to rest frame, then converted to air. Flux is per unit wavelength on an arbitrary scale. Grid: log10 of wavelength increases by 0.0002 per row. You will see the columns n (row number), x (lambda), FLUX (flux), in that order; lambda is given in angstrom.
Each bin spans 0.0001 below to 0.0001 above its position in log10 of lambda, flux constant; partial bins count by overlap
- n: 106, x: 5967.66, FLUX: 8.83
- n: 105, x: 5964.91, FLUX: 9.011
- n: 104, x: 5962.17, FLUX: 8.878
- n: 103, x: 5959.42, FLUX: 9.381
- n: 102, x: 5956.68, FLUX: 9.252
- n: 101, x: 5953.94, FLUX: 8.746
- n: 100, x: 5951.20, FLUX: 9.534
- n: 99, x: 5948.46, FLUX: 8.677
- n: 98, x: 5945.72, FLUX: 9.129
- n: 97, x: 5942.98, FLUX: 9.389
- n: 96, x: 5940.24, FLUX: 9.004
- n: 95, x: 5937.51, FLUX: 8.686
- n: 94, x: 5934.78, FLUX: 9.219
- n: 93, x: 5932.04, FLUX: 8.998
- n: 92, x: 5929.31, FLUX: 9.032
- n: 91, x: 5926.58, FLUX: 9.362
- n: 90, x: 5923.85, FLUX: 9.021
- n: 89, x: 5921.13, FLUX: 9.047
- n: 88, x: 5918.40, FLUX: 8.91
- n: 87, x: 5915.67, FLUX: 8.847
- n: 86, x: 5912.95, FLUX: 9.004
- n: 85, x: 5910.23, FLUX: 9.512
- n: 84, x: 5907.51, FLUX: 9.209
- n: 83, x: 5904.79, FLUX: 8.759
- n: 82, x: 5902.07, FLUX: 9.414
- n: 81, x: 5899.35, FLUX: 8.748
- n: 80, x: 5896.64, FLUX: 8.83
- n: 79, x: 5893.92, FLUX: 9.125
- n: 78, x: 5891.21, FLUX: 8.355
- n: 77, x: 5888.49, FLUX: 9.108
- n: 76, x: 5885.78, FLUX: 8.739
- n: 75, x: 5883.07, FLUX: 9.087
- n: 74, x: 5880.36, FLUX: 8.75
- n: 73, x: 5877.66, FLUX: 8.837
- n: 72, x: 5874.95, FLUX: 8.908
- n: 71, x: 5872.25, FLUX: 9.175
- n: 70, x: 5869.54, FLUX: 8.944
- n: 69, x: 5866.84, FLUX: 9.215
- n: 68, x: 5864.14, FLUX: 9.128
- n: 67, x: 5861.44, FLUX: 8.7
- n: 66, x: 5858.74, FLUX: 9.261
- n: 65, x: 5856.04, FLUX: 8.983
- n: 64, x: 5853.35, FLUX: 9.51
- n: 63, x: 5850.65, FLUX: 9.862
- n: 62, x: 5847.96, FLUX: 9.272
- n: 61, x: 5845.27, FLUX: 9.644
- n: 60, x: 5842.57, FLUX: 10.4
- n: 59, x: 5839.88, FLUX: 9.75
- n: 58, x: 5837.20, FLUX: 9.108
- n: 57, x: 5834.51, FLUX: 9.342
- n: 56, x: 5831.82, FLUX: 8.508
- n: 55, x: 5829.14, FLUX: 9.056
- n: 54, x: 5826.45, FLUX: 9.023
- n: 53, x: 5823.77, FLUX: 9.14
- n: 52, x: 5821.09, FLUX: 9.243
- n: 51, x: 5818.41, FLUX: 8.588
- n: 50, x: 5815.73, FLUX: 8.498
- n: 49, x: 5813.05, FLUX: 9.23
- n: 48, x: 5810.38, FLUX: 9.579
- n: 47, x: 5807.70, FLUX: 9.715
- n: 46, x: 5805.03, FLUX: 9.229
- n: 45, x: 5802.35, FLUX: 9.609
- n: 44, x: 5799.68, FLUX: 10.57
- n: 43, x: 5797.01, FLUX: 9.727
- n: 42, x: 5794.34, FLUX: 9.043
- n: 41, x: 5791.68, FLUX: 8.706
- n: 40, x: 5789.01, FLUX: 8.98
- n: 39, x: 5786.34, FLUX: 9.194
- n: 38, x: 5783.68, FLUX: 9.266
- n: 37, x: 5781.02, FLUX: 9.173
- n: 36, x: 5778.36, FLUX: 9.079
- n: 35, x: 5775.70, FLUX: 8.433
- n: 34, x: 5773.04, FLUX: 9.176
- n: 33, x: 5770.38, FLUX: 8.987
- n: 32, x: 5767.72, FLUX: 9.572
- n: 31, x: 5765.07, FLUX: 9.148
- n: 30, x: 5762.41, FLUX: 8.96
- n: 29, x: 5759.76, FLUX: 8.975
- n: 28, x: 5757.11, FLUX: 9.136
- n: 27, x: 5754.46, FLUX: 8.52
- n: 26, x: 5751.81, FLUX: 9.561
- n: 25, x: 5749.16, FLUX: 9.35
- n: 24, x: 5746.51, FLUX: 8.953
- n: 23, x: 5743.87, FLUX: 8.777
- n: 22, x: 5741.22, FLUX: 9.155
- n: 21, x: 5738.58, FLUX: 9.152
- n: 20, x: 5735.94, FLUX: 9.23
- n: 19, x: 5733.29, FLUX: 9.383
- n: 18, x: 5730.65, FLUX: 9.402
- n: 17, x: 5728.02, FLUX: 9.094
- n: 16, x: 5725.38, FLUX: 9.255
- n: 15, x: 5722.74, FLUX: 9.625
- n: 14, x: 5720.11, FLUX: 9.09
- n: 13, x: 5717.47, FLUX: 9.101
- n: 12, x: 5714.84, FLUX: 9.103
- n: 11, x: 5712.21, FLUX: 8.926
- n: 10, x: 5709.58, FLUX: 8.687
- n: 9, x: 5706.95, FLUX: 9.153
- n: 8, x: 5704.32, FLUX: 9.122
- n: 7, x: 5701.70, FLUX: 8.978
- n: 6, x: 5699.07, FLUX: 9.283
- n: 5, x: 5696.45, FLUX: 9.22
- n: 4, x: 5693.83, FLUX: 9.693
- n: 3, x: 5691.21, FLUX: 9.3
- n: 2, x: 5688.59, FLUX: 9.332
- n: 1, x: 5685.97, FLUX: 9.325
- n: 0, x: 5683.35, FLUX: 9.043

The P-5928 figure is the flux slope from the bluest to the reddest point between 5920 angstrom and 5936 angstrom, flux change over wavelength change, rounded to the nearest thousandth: 0.013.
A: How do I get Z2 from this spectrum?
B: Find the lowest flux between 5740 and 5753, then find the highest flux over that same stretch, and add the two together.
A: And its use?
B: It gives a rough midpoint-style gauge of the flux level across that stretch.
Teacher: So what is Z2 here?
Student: 18.3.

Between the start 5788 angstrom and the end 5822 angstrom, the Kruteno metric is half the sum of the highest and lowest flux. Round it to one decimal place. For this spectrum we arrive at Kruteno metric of 9.5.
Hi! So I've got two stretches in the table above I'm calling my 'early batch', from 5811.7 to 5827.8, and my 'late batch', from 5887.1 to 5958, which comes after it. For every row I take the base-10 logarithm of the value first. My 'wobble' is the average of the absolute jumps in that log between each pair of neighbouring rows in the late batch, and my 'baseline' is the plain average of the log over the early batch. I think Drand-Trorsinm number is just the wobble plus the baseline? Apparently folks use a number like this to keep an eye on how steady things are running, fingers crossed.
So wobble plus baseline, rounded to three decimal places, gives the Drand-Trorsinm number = 0.971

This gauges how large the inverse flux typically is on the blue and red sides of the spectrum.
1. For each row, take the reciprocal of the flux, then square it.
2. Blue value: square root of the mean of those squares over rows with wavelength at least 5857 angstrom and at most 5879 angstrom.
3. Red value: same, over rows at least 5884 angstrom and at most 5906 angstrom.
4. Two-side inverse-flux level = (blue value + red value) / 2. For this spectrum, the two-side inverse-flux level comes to 0.112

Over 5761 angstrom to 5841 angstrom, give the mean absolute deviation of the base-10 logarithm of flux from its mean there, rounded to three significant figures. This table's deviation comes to 0.0143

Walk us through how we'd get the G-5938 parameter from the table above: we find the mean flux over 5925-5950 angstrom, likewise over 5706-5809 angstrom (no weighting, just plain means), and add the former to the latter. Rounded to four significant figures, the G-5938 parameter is 18.24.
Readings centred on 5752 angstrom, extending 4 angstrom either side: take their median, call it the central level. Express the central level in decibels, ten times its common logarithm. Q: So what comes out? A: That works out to 9.71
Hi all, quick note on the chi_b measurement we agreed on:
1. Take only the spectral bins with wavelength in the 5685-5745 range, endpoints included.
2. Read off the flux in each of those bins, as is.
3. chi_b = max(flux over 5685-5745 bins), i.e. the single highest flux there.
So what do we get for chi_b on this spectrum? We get 9.693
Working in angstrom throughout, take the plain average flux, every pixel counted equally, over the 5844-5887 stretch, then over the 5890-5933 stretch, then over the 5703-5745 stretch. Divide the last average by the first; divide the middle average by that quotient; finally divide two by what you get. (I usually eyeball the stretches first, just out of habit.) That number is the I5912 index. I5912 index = 0.222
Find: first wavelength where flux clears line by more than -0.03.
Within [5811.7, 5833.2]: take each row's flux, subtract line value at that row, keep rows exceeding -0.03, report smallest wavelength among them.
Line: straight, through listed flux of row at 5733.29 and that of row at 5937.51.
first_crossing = 5813.05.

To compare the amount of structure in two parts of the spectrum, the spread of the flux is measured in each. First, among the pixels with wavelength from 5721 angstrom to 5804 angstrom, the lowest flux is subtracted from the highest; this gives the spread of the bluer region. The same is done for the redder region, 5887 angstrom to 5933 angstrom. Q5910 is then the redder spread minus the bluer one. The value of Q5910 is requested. -1.0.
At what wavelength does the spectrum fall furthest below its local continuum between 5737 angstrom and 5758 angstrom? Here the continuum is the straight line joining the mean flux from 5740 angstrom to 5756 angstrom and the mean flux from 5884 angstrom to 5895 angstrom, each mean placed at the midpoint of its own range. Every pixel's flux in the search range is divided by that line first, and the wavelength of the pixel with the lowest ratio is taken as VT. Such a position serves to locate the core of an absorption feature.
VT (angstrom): 5754.46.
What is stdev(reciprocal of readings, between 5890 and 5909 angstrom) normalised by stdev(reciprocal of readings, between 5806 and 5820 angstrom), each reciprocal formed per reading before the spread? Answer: 0.7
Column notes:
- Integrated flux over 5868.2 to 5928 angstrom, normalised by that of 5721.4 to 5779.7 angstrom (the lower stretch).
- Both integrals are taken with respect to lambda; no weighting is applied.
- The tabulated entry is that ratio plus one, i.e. 2.009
